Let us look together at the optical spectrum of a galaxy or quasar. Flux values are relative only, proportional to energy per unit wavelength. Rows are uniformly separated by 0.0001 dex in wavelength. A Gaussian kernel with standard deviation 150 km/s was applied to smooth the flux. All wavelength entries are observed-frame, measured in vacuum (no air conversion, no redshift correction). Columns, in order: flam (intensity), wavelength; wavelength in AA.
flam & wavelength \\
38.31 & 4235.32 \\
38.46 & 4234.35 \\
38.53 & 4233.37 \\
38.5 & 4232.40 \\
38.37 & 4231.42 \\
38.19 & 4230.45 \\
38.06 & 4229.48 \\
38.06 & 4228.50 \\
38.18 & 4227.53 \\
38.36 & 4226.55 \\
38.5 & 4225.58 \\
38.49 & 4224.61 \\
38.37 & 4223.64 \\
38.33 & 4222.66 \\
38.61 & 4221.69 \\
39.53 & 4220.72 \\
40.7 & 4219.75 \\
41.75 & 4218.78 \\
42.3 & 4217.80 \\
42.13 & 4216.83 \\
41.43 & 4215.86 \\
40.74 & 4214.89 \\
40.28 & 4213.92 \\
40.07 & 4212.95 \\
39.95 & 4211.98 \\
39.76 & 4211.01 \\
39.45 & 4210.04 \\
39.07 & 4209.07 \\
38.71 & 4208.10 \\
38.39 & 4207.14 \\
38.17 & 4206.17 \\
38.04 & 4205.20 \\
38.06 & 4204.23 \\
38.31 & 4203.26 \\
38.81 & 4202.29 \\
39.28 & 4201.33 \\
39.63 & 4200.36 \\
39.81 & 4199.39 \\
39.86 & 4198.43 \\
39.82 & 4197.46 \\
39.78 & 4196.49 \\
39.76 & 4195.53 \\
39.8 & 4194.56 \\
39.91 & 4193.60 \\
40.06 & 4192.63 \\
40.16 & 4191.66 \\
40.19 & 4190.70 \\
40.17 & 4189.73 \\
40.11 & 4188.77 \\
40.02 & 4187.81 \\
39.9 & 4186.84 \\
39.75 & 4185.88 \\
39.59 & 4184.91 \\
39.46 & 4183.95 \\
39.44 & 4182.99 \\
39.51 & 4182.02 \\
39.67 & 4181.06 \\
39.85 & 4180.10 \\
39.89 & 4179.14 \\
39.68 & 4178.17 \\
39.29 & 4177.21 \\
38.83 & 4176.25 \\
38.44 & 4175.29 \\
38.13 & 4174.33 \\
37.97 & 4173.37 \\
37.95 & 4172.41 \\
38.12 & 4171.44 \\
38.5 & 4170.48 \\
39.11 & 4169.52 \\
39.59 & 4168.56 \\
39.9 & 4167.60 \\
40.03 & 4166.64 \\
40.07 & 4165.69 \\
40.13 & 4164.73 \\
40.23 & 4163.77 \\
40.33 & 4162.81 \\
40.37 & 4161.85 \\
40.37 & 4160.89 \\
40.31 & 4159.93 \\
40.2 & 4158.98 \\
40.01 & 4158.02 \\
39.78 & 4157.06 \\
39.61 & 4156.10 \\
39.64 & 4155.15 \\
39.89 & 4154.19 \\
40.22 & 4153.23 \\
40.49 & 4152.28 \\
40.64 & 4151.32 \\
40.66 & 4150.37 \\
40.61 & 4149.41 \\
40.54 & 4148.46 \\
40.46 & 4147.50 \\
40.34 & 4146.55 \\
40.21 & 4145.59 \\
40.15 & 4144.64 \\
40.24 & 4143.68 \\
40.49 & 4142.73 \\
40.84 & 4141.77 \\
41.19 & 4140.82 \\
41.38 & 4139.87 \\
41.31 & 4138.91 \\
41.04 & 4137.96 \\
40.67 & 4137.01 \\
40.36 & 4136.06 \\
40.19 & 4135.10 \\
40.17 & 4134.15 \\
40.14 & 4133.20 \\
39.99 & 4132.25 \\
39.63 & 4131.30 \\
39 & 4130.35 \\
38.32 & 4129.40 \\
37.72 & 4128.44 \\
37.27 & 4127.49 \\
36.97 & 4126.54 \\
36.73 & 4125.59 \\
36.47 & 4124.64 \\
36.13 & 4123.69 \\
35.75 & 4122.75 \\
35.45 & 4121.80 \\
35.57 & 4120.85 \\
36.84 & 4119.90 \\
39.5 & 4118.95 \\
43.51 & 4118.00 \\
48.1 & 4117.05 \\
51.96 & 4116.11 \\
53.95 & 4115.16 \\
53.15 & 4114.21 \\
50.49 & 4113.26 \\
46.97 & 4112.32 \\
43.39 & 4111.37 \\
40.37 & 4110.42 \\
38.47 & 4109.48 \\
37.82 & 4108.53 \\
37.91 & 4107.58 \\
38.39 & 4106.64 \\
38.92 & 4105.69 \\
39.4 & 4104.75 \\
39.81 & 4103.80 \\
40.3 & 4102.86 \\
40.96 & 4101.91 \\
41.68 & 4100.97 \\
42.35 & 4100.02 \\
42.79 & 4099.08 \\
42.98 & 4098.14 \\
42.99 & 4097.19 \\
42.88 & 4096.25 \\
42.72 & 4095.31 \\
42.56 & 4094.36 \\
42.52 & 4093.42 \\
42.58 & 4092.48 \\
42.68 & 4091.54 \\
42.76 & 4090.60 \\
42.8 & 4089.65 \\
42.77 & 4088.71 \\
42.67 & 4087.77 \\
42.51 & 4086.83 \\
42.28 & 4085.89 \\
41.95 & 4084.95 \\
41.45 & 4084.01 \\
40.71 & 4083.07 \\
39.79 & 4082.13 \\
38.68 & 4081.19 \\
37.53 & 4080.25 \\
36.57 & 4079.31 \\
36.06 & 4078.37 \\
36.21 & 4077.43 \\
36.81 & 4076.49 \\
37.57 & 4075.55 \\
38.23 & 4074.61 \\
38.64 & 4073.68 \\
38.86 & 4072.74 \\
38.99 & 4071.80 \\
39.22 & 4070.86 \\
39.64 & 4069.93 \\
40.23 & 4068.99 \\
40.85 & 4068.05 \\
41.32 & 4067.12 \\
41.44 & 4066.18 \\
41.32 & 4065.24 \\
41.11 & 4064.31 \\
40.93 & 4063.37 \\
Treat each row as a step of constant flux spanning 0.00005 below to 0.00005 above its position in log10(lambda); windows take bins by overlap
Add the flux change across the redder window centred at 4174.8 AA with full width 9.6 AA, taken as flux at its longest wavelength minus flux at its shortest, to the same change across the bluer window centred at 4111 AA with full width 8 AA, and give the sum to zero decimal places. 17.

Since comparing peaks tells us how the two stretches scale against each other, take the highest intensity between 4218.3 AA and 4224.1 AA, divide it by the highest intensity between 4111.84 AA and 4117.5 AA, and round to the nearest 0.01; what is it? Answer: 0.77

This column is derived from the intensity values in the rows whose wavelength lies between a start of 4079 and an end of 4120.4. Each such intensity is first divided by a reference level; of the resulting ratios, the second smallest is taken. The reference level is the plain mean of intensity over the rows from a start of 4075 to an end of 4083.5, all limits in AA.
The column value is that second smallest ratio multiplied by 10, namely 9.8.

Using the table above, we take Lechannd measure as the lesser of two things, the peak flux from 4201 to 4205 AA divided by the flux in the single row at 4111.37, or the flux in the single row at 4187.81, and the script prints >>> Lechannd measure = 0.91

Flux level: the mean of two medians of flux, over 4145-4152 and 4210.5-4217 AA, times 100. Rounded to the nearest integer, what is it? 4041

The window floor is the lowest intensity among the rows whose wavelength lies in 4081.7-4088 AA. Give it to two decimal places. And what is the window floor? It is 39.79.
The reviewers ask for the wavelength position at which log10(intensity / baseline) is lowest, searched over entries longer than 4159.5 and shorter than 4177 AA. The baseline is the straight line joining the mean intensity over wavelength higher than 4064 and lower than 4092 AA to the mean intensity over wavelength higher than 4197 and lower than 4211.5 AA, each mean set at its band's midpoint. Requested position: 4172.41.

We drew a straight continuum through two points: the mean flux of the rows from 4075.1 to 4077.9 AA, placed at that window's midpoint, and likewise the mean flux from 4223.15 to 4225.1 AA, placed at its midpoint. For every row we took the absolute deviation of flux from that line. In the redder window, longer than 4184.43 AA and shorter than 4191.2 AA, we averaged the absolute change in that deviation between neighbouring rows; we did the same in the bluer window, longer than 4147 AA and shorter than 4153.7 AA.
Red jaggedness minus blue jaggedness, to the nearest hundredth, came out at -0.02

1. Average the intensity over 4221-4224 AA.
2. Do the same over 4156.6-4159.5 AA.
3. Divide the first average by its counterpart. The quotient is 0.96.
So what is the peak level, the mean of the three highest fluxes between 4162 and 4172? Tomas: 40.2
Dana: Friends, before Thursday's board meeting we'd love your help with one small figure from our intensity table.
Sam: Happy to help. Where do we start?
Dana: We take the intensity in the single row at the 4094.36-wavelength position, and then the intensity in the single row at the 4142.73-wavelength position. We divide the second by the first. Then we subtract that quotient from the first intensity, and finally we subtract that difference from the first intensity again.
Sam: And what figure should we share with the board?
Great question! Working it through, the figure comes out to 0.95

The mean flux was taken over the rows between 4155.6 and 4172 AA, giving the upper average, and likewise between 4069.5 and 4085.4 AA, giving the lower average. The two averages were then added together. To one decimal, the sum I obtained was 78.4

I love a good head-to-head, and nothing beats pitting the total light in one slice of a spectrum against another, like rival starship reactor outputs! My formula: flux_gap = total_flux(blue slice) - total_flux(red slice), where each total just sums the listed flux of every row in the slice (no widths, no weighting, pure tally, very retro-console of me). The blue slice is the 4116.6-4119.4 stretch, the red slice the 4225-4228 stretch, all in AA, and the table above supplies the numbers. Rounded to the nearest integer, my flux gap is 16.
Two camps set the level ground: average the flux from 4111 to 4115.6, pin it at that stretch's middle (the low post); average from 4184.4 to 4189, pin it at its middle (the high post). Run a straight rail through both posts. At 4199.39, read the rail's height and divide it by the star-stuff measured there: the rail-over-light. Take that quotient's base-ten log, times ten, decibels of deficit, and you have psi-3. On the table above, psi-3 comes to -0.2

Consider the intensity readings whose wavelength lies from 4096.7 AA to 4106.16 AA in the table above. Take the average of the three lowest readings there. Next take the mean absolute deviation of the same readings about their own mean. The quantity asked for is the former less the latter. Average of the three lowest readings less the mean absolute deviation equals 38.0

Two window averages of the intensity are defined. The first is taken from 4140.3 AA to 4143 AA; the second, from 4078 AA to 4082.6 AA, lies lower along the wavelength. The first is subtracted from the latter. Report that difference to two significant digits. -3.1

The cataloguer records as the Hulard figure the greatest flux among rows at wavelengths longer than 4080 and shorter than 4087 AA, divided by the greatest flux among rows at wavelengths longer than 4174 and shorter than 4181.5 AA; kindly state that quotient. 1.07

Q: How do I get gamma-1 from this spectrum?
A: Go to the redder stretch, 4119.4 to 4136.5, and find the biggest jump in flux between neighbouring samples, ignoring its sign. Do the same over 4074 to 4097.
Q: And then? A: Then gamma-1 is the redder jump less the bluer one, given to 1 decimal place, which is 0.1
